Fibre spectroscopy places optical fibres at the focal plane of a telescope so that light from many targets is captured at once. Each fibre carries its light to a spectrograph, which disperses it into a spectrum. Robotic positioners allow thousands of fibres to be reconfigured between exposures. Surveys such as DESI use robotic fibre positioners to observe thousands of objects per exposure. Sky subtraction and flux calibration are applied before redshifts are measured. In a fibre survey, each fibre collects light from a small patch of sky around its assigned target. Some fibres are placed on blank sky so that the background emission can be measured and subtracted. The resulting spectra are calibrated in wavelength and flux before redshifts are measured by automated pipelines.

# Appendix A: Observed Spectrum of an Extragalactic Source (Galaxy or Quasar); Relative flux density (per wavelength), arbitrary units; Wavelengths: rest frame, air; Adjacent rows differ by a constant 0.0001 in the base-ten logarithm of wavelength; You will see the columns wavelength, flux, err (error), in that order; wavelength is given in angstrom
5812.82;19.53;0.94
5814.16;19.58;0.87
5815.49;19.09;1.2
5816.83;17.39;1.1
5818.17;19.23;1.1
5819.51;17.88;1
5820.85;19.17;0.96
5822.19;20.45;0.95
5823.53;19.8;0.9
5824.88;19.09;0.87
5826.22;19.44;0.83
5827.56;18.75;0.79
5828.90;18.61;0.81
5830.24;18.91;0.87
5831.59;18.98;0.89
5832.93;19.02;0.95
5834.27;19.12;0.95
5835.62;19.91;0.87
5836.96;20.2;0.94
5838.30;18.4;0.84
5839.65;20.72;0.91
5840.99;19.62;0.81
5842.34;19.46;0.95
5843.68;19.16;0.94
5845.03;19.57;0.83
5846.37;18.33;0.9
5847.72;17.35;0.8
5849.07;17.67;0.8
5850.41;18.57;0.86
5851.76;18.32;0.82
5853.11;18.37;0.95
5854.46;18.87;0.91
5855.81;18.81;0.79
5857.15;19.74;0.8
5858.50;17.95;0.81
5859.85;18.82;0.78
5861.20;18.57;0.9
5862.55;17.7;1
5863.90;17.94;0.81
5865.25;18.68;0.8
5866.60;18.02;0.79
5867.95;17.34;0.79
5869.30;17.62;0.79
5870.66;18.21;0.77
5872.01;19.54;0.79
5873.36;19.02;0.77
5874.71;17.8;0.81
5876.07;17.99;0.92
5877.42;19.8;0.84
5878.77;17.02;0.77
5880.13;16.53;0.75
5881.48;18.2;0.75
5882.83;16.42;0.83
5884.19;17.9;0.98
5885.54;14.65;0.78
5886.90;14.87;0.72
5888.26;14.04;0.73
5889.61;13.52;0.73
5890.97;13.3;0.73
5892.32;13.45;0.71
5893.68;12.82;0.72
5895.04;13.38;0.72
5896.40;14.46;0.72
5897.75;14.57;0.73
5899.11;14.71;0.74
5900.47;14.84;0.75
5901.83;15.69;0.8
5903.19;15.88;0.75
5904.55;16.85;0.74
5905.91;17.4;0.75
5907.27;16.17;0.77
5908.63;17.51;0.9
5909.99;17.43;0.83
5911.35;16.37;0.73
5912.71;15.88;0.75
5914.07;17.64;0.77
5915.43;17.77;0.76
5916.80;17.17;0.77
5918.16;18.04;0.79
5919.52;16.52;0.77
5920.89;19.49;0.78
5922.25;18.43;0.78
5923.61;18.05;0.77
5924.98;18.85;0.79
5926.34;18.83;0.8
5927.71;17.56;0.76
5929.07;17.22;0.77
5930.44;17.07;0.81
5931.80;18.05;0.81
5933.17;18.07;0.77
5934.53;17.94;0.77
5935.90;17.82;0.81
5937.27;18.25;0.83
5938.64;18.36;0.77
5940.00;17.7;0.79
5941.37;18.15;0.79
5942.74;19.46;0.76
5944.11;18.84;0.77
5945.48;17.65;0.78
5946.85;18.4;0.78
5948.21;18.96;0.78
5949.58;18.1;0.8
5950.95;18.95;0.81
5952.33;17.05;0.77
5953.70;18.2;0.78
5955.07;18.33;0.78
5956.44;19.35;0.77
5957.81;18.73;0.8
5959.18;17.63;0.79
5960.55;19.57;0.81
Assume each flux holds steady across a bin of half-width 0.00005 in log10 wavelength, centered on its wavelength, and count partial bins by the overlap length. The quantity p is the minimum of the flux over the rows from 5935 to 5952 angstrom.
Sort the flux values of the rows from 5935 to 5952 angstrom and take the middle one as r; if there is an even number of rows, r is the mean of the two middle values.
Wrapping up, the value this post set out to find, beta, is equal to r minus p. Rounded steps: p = 17.65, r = 18.3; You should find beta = 0.7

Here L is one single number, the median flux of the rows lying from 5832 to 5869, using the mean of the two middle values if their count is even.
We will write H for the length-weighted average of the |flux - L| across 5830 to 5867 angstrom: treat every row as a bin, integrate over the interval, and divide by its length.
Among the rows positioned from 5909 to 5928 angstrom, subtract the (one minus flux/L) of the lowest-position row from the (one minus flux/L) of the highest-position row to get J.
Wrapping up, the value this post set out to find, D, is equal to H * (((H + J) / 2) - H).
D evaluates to -0.20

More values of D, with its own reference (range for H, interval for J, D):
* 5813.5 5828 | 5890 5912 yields -0.38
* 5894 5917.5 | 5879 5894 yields -3.19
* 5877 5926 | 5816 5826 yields -3.29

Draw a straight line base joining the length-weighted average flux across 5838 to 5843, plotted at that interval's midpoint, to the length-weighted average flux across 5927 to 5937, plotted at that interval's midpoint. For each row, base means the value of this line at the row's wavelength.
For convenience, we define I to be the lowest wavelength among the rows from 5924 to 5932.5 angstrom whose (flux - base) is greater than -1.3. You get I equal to 5924.98 angstrom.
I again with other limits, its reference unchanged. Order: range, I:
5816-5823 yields 5818.17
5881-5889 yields 5881.48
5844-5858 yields 5845.03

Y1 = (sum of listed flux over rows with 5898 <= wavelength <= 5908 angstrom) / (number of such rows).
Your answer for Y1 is 15.9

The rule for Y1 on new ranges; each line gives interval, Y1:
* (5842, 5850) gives 18.6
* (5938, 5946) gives 18.4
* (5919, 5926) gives 18.3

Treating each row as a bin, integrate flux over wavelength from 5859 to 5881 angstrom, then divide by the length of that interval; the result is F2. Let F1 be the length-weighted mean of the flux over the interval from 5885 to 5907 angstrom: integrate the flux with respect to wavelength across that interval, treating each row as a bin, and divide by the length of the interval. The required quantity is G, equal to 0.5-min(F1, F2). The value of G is -14.2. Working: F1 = 14.7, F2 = 18.2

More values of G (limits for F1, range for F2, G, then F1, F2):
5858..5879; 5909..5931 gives -17.1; 18.3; 17.6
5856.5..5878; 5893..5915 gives -15.3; 18.4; 15.8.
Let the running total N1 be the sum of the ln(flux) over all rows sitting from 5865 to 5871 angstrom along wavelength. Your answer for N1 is 14.4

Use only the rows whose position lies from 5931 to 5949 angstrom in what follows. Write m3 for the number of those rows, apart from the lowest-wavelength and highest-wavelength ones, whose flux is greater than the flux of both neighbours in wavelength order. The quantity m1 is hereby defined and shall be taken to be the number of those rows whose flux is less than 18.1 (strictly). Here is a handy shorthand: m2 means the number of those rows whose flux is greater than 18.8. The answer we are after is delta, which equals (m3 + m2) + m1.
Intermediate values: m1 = 6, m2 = 3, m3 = 3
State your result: 12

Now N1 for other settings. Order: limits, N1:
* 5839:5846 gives 14.9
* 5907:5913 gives 14.1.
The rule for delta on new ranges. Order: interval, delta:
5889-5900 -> 9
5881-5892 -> 9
